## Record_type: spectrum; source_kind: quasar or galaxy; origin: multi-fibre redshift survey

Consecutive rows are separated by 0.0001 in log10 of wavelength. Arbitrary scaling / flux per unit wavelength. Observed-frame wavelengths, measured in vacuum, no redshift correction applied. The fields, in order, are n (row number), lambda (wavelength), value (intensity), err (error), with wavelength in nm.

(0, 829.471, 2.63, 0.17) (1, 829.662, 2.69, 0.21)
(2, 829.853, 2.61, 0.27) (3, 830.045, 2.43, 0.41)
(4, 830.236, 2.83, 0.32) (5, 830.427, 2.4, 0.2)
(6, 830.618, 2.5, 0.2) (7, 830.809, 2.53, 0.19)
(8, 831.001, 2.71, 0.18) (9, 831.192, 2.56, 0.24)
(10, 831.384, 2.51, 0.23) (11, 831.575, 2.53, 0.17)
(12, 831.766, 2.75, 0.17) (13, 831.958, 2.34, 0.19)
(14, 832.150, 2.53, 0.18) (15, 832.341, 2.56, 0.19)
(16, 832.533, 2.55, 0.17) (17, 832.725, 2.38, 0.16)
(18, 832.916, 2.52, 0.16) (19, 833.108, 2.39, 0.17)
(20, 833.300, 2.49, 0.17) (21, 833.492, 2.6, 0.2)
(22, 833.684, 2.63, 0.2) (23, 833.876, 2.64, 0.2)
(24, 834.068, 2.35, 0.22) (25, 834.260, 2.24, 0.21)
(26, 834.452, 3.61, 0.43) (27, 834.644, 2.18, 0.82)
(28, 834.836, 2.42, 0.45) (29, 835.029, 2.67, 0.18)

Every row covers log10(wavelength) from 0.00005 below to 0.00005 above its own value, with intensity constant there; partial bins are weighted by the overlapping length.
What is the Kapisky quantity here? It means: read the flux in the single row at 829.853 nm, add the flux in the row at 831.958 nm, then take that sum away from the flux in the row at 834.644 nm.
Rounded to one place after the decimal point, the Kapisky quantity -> -2.8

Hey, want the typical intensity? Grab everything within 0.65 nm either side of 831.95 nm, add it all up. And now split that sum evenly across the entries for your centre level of 2.54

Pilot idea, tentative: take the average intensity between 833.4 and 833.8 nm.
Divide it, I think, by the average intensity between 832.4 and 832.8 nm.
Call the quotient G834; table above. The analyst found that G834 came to 1.06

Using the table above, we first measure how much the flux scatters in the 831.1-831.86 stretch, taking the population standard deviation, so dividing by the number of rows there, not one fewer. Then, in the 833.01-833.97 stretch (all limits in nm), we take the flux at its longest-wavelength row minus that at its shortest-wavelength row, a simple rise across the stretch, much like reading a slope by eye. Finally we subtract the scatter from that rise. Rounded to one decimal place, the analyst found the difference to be 0.2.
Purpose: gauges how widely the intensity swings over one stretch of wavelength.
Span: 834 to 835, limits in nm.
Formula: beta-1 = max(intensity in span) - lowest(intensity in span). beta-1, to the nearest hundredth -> 1.43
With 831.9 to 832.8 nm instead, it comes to 0.22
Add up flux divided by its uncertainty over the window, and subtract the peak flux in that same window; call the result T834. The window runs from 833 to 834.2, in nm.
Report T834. 76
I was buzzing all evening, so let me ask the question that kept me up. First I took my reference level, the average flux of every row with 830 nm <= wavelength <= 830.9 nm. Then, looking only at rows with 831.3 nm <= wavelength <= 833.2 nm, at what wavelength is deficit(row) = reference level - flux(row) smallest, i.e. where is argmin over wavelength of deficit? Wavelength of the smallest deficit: 831.766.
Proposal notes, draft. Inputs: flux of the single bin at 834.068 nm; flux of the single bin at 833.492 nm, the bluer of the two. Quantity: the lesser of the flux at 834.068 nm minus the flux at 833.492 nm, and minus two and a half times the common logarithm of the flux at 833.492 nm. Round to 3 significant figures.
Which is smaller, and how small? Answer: -1.04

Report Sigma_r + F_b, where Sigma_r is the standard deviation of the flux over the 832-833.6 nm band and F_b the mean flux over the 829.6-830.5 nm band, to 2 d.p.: 2.67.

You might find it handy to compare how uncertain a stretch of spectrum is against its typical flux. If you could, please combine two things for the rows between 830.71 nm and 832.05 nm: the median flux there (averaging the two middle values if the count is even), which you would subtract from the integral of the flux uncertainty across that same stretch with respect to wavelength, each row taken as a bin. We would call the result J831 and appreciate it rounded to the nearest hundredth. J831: -2.27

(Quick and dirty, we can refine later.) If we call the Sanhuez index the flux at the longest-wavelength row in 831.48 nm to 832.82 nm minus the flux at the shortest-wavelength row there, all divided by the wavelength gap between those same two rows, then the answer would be -0.13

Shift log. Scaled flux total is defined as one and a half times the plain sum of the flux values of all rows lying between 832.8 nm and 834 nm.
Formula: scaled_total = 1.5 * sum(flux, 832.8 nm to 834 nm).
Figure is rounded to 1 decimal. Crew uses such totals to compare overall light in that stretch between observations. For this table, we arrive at 22.9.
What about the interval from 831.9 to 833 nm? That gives 22.3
